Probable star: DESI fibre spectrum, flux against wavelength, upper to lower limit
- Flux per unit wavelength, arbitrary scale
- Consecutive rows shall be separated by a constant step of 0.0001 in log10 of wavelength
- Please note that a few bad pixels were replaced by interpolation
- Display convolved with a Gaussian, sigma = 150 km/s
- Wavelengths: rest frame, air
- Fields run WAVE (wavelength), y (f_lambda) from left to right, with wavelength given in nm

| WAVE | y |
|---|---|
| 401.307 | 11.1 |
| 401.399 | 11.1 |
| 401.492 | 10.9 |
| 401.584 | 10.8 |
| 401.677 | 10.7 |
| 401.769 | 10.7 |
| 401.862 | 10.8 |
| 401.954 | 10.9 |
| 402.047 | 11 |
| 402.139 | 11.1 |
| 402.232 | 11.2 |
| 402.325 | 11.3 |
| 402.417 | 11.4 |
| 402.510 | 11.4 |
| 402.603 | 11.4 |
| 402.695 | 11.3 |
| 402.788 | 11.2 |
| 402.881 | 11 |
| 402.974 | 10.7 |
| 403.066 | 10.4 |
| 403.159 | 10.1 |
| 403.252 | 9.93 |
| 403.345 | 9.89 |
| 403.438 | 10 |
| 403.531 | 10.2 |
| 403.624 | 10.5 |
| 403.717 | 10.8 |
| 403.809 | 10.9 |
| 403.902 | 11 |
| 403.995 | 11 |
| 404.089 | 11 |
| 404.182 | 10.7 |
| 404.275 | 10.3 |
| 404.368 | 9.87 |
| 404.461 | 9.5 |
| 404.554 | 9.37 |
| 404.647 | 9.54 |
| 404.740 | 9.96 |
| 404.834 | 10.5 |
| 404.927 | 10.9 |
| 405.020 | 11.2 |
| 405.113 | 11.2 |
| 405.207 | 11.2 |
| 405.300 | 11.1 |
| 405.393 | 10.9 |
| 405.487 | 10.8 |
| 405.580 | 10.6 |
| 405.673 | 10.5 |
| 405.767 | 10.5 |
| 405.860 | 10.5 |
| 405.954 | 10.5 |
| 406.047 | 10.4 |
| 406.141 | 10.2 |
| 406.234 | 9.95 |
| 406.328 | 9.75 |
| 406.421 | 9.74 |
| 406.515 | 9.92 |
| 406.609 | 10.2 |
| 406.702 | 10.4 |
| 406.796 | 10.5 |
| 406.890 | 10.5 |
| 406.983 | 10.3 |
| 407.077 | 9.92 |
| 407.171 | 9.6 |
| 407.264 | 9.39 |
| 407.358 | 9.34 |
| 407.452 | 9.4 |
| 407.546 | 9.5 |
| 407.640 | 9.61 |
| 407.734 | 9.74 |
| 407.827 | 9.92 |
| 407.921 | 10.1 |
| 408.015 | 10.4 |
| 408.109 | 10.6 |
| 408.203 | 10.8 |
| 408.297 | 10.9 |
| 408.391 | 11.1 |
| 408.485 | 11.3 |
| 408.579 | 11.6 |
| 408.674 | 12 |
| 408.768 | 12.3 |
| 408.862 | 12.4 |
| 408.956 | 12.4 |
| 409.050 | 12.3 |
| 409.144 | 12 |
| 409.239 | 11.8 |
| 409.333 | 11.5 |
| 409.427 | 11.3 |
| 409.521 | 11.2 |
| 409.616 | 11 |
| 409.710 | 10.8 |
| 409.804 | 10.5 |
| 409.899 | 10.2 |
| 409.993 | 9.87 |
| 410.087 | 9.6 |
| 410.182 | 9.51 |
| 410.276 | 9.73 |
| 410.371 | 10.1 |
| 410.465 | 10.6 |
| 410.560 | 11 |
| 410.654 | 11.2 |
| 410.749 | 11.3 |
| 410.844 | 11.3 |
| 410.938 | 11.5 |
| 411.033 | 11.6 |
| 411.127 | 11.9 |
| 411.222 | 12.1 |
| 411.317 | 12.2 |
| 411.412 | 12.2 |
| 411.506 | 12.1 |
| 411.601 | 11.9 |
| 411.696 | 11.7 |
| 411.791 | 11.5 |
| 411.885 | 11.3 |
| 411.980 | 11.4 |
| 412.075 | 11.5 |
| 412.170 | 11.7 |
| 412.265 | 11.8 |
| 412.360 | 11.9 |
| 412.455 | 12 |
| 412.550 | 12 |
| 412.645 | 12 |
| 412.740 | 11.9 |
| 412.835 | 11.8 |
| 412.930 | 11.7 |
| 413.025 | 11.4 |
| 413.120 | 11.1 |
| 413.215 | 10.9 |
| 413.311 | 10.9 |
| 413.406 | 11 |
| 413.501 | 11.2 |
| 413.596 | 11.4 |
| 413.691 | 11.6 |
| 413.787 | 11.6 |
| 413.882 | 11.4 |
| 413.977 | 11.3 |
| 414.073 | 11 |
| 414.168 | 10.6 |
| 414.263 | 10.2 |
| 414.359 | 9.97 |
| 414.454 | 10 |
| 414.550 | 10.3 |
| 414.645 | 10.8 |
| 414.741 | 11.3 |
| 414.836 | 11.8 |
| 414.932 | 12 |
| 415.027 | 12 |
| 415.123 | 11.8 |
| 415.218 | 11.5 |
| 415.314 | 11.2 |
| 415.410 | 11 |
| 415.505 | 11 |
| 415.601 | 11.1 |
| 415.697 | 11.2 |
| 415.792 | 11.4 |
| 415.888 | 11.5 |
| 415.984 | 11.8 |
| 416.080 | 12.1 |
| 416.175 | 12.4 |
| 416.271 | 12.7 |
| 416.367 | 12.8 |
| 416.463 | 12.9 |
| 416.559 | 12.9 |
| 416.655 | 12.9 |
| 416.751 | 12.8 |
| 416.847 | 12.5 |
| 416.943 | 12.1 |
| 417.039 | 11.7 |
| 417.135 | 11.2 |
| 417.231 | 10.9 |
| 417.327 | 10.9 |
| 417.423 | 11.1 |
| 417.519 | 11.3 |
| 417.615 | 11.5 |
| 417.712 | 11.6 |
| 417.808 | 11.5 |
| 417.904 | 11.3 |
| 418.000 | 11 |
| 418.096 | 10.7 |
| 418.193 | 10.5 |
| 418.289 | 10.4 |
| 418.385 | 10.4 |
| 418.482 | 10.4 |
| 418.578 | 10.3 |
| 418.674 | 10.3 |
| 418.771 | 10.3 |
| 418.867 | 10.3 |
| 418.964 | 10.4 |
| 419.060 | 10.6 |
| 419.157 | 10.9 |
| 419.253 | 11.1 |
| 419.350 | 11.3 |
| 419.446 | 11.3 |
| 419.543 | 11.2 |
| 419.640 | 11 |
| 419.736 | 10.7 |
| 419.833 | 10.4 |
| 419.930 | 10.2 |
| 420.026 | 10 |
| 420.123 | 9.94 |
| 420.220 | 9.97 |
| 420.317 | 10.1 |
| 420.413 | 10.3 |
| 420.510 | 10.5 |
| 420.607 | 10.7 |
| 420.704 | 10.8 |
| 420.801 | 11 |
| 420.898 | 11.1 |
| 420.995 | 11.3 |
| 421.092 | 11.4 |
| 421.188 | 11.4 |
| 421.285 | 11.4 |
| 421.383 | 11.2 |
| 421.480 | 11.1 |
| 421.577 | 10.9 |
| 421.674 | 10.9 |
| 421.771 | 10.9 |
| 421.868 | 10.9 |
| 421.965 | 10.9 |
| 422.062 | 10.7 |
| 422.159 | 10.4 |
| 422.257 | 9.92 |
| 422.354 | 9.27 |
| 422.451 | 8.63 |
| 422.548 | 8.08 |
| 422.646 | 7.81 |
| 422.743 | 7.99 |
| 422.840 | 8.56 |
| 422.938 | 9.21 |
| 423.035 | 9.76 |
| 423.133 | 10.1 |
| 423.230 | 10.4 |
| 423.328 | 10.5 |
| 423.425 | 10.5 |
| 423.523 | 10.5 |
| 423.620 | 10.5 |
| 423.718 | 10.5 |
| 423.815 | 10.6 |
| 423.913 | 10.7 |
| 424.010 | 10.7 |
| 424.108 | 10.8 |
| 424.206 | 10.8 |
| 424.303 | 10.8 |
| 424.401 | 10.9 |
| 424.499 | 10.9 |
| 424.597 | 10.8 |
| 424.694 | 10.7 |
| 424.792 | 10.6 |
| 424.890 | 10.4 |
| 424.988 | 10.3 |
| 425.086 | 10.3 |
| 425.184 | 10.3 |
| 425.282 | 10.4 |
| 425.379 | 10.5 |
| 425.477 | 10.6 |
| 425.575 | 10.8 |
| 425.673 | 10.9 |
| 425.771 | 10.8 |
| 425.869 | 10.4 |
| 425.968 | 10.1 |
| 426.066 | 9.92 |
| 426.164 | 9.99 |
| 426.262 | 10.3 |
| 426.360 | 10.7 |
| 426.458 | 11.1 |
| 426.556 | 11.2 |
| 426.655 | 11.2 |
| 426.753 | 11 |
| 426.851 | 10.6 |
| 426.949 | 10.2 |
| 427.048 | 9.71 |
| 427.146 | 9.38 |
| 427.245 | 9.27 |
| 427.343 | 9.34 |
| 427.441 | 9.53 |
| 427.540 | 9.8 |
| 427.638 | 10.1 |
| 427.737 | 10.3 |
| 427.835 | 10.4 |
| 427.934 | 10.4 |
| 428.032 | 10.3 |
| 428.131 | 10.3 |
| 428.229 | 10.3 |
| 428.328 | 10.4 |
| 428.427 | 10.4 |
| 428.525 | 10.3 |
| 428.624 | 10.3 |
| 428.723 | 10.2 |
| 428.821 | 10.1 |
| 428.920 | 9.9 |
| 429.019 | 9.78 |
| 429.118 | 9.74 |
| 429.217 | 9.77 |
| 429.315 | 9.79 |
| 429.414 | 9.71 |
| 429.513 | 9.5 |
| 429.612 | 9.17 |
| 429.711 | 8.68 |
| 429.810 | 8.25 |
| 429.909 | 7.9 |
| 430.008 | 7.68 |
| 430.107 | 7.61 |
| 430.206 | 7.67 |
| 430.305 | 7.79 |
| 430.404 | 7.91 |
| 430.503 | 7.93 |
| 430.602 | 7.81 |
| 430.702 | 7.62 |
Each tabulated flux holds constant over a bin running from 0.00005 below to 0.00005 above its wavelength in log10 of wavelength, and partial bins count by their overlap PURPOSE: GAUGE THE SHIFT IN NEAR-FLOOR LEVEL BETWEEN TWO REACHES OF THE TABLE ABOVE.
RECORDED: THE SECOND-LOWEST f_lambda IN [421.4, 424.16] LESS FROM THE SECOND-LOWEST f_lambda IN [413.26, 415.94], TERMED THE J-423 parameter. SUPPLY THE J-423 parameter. 2.0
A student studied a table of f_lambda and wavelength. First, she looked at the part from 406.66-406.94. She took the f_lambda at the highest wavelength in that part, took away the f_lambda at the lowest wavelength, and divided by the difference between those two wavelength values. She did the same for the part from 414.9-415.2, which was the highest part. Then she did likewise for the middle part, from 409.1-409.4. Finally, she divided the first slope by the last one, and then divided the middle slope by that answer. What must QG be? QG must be 5.21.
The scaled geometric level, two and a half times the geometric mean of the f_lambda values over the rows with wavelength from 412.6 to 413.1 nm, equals 29.4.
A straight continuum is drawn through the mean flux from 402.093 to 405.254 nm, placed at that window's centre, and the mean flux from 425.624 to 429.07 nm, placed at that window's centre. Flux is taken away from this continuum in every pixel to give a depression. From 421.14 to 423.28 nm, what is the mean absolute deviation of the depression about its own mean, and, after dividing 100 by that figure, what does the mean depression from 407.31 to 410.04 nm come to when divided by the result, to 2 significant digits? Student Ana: -0.0033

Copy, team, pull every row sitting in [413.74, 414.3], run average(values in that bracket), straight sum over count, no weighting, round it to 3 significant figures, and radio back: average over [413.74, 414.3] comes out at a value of 11.0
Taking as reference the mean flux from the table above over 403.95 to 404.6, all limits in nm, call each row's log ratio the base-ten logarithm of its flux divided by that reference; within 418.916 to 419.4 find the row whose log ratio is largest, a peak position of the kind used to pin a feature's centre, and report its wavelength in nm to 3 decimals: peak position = 419.350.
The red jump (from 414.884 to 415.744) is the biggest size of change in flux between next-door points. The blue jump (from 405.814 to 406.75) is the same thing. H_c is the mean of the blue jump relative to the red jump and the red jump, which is 0.62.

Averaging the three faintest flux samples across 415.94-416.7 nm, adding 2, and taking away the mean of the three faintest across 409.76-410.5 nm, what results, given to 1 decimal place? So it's 4.5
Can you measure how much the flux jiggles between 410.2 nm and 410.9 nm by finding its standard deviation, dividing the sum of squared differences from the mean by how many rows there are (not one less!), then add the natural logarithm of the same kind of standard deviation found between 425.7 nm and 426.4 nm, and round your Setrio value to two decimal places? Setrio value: -0.57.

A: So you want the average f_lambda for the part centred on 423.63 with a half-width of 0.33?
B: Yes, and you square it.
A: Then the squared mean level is 111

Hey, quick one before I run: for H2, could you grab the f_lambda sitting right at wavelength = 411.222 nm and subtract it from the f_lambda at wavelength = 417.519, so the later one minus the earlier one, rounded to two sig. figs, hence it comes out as -0.80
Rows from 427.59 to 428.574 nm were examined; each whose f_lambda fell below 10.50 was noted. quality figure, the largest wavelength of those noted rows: 428.525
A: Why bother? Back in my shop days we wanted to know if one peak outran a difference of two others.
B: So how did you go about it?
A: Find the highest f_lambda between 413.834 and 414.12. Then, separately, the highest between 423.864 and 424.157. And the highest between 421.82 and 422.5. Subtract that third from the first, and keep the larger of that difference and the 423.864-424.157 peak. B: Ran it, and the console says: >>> 10.8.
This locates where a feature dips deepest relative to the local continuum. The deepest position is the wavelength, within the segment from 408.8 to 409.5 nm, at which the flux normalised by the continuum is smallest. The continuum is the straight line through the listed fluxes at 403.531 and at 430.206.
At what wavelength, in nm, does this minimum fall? 409.427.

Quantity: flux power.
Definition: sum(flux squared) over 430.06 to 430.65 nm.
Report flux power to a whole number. 364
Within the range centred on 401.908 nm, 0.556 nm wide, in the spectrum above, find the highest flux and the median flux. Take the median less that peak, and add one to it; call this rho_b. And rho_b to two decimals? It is 0.75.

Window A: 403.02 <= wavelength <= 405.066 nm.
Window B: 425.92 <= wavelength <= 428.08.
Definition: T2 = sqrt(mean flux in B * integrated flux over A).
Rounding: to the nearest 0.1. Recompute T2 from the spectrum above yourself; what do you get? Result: 14.7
